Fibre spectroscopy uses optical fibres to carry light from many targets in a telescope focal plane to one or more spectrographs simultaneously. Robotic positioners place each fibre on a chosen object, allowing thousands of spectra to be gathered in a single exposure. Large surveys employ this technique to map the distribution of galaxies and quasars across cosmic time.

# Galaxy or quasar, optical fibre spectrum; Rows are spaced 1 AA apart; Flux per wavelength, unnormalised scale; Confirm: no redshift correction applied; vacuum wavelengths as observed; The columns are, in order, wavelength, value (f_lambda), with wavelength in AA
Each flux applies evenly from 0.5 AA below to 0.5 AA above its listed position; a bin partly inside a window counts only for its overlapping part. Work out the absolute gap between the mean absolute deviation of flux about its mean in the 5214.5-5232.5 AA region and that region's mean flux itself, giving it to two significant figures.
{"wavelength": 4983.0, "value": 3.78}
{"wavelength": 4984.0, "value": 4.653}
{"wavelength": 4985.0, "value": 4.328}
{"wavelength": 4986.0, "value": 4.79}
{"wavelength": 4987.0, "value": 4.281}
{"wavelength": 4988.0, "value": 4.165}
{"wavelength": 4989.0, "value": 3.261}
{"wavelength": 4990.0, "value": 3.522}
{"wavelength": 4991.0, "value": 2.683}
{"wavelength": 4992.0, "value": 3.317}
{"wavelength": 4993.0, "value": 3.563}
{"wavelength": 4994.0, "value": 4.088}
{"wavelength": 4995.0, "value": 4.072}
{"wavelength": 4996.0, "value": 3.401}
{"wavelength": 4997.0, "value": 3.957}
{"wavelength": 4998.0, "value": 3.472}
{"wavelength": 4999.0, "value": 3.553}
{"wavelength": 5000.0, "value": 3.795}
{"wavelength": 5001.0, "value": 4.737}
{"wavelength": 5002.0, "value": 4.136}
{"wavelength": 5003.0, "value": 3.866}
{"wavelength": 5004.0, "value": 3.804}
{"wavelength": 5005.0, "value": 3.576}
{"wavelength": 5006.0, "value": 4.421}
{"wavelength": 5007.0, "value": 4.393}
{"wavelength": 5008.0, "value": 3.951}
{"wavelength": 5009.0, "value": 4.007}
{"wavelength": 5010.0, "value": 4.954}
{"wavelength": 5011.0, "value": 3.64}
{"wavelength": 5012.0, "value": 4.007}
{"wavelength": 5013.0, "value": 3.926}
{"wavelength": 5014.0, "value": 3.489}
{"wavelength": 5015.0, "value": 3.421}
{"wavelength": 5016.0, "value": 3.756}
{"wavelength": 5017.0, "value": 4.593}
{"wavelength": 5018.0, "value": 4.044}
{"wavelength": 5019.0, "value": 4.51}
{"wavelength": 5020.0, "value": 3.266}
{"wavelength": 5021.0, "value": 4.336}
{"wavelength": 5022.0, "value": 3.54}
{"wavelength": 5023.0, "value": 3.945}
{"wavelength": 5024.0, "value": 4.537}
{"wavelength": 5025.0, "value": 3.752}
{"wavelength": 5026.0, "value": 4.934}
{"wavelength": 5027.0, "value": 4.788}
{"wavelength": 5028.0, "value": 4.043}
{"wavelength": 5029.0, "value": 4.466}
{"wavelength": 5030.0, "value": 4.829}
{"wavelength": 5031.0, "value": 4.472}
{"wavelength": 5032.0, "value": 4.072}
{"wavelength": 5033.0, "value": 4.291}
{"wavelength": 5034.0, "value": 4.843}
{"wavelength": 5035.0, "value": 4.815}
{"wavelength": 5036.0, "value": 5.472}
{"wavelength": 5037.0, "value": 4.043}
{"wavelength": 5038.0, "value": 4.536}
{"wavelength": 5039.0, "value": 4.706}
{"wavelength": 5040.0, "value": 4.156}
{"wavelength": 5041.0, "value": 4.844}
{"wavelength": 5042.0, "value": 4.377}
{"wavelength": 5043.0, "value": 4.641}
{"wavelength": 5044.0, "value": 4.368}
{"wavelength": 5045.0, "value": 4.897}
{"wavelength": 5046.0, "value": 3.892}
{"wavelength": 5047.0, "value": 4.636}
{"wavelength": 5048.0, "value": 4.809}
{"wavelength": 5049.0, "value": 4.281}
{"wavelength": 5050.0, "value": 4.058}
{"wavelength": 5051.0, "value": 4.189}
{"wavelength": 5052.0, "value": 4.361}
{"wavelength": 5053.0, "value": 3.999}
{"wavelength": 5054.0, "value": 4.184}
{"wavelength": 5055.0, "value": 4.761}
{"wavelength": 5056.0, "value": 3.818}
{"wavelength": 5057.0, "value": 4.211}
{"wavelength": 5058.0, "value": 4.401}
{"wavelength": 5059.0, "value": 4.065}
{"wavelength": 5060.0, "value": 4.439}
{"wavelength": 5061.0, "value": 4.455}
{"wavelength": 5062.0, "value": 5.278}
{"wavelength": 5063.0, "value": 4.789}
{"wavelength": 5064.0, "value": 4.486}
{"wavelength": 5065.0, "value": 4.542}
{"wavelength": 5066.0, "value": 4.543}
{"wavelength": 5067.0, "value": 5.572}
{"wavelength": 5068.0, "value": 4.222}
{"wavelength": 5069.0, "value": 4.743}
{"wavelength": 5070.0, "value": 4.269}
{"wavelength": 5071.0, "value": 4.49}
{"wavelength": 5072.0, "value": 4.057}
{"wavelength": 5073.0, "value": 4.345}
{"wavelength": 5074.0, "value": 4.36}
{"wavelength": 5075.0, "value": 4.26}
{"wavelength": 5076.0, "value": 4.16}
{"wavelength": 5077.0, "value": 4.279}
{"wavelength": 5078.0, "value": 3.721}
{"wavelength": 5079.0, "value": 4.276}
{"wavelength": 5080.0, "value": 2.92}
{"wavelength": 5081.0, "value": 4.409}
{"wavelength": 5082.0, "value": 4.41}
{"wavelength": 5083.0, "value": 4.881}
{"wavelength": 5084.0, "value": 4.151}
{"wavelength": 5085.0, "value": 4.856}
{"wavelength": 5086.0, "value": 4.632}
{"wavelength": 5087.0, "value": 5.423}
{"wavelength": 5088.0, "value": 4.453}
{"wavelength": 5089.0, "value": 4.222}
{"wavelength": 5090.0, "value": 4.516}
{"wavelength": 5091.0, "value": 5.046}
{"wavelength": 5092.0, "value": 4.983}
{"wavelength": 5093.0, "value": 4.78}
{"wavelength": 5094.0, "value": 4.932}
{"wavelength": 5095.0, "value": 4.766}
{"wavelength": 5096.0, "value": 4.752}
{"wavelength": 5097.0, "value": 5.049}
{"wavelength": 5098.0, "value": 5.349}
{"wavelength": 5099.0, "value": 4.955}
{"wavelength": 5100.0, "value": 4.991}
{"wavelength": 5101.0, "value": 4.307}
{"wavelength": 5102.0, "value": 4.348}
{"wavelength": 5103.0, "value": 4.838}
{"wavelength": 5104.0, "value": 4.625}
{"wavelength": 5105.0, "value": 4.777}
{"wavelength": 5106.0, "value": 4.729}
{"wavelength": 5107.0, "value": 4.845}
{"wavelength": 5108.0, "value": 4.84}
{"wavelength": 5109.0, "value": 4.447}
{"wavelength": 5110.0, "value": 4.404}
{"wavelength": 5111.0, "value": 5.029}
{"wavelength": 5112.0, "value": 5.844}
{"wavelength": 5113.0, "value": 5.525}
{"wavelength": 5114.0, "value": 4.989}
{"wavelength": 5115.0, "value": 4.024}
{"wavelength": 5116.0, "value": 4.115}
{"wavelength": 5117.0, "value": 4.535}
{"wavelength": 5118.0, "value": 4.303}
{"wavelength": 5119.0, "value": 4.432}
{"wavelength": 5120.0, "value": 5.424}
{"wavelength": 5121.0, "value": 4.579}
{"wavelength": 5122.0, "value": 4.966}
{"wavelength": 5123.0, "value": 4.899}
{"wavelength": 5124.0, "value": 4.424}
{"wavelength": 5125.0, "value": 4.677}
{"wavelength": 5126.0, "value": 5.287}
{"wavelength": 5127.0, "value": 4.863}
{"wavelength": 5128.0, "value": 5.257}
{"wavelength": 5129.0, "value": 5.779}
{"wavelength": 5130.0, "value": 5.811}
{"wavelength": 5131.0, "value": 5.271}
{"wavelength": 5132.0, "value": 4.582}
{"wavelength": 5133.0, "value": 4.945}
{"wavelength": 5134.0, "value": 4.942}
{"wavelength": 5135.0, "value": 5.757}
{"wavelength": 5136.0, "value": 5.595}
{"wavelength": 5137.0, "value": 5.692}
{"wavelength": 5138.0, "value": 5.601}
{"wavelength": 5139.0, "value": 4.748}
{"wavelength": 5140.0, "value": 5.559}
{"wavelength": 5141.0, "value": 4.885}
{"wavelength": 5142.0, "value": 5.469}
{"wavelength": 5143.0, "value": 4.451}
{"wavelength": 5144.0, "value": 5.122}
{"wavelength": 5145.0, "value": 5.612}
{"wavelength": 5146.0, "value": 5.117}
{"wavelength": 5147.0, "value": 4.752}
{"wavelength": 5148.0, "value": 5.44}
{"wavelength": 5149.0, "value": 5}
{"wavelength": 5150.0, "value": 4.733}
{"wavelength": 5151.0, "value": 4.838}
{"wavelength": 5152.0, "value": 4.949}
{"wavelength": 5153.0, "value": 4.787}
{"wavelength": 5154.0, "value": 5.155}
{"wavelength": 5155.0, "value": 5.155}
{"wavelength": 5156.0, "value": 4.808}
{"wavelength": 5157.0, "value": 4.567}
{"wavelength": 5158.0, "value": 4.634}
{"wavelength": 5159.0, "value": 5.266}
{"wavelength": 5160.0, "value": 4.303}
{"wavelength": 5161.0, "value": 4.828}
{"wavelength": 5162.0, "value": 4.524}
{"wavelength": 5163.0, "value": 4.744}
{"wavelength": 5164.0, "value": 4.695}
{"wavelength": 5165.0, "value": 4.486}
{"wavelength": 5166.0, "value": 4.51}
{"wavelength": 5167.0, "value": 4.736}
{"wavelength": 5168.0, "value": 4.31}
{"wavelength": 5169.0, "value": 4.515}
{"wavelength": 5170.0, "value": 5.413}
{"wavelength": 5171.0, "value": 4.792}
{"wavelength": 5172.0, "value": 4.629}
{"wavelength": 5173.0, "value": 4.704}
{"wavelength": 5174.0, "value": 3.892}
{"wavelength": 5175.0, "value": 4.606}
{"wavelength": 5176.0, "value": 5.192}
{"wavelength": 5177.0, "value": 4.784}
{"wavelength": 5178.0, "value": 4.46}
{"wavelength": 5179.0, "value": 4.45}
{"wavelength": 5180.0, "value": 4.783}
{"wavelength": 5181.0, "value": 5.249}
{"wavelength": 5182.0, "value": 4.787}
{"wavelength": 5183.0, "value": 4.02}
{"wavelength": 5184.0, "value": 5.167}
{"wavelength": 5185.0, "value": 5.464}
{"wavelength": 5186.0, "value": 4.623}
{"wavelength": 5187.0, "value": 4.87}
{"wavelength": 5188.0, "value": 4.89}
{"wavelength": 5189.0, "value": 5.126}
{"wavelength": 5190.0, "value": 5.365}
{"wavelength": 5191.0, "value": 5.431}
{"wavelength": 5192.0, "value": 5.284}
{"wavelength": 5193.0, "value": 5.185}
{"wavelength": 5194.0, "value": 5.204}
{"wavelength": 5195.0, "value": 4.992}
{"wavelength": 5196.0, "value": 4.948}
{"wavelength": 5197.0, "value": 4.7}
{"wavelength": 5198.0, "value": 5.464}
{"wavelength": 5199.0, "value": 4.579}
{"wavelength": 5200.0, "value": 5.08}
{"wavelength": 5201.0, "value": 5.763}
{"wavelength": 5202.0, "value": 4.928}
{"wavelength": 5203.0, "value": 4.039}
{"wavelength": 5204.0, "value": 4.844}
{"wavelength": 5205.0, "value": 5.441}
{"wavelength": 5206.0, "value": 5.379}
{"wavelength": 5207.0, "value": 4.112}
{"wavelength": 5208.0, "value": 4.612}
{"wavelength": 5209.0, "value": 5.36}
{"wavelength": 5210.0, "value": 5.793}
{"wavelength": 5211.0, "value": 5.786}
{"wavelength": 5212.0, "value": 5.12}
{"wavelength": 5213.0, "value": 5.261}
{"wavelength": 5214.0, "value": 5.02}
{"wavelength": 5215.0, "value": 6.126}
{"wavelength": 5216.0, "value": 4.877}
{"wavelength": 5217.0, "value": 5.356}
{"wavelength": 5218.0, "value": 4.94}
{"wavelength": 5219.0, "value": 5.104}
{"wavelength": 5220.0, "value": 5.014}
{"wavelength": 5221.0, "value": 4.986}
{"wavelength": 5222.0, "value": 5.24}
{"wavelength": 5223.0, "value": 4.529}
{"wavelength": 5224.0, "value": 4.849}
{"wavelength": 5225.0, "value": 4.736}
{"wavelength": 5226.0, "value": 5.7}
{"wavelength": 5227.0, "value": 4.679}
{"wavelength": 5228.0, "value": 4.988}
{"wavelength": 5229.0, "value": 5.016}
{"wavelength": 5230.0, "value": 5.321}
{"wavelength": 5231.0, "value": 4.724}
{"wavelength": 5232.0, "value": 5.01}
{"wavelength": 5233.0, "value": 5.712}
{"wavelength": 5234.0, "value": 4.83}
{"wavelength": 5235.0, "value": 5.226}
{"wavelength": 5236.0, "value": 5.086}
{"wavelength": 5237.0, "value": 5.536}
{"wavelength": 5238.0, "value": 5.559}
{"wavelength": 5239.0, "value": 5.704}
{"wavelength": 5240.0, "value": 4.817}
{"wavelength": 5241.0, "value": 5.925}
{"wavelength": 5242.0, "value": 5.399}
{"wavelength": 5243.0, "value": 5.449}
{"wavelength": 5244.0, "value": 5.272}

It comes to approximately 4.8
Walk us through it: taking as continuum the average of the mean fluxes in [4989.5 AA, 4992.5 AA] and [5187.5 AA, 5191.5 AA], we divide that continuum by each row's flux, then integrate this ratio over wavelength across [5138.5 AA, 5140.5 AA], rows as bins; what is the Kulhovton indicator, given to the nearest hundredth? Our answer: 1.64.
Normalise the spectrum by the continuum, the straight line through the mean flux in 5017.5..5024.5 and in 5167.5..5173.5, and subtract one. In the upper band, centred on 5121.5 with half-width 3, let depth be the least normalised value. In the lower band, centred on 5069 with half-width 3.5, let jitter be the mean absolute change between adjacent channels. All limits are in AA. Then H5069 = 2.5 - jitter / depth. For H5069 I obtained 11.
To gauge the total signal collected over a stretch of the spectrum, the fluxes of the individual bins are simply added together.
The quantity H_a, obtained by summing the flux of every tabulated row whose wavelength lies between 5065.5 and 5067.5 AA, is 10.1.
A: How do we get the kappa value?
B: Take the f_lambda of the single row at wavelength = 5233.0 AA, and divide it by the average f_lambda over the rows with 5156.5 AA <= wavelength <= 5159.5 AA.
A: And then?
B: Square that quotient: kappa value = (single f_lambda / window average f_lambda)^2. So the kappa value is 1.40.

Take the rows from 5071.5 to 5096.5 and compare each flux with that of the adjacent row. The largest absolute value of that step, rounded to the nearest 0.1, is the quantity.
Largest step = 1.5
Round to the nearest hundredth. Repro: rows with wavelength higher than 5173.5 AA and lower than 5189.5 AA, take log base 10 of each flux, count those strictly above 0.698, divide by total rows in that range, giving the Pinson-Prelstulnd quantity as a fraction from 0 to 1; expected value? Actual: 0.31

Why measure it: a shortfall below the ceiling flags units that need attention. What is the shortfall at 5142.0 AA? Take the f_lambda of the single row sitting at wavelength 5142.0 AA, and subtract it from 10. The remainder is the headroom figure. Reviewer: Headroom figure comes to 4.53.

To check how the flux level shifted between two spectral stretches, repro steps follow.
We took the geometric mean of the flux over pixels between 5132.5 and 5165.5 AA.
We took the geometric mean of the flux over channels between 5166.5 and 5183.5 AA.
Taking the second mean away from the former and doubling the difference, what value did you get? 0.7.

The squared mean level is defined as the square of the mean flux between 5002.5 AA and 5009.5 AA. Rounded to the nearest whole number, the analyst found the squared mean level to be 16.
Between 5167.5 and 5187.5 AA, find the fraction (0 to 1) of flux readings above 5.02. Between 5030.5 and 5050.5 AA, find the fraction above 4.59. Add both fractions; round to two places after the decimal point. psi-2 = 0.70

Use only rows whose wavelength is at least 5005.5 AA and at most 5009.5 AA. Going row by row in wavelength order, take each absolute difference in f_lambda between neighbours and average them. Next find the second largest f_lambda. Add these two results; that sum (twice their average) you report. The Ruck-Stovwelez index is 4.6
